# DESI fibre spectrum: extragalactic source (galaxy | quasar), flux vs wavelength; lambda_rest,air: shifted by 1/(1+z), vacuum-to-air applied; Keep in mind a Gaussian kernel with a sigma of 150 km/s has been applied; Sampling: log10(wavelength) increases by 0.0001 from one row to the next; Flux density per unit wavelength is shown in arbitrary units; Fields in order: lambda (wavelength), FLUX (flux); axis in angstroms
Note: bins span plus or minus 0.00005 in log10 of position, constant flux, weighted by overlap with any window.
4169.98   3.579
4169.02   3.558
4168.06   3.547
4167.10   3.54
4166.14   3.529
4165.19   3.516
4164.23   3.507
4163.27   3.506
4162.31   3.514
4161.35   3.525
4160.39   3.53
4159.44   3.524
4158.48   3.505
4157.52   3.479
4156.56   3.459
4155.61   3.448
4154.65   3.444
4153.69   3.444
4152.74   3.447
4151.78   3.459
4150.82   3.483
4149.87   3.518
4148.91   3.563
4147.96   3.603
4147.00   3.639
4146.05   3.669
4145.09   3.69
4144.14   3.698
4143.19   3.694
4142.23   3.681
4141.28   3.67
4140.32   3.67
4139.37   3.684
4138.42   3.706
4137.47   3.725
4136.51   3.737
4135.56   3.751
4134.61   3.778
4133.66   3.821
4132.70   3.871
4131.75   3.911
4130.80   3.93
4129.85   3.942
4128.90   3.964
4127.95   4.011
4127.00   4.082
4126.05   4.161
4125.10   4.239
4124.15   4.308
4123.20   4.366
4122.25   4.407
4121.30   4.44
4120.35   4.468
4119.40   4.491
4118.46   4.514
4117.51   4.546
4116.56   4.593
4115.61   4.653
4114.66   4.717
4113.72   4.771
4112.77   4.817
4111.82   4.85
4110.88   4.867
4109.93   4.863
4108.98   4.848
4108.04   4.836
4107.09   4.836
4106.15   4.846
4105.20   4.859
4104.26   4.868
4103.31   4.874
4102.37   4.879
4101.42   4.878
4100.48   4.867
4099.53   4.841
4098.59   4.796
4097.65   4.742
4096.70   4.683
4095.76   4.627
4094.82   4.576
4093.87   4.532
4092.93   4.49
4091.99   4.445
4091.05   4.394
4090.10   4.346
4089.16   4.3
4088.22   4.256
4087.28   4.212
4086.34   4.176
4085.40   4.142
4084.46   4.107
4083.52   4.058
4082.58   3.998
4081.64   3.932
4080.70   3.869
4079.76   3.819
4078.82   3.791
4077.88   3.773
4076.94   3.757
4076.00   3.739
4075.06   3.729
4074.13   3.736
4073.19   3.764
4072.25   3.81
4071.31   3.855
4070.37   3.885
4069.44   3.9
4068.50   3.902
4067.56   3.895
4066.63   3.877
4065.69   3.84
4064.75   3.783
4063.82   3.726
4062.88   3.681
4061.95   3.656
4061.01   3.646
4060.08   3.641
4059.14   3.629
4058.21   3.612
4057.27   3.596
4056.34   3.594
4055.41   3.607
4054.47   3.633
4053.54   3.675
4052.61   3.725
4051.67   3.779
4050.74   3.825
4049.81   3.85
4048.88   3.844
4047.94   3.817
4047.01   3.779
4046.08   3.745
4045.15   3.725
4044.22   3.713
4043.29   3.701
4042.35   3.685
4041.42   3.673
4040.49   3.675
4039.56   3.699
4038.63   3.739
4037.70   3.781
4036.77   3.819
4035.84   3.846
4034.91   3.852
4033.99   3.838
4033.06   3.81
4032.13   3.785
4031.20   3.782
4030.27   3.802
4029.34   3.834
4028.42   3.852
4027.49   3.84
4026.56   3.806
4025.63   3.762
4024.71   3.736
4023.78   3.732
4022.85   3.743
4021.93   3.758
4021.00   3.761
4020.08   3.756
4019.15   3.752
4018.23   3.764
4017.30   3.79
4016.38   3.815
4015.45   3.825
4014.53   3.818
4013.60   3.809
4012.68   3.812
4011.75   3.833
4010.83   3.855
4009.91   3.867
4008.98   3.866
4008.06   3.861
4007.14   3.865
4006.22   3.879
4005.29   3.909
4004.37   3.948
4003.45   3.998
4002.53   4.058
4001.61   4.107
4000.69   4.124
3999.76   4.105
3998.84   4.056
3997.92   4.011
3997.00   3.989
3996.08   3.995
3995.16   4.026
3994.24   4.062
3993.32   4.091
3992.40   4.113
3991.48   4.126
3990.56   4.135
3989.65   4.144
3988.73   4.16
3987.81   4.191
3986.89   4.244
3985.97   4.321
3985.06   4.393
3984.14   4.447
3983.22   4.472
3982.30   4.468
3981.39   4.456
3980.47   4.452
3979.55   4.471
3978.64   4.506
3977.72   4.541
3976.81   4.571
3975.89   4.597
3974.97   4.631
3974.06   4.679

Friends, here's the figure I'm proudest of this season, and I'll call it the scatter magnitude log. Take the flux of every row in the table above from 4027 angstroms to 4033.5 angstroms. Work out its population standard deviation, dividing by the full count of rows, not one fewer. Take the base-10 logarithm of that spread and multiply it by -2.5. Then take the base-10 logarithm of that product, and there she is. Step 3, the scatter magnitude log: 0.60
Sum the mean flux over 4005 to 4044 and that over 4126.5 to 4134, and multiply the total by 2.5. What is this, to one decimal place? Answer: 19.3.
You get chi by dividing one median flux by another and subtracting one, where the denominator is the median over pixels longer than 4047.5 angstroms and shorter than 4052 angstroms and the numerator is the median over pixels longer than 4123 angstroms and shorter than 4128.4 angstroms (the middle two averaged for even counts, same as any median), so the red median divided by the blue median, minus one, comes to 0.10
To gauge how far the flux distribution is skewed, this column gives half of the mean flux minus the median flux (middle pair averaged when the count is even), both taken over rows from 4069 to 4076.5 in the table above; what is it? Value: 0.008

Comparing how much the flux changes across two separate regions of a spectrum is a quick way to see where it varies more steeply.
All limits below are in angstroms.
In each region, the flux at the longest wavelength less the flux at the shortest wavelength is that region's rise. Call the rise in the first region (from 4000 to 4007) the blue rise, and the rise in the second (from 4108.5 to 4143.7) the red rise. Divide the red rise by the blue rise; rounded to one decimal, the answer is 4.7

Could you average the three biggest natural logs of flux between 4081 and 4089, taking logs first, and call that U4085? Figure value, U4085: 1.44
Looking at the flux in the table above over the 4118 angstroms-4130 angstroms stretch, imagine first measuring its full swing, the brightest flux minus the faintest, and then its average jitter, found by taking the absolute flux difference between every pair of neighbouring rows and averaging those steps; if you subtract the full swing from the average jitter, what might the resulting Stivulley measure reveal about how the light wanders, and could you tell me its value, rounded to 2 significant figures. -0.52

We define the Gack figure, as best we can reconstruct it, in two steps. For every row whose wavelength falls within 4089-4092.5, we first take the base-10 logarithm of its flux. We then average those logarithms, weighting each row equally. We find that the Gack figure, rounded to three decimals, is 0.641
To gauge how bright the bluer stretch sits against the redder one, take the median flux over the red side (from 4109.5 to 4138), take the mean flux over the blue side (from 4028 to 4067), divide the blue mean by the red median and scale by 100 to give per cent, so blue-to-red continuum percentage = 86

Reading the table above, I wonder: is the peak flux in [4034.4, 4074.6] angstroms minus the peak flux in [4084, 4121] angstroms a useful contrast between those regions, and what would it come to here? -1.0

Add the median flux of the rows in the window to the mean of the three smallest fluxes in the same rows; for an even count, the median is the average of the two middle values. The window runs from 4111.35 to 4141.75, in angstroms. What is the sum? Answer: 7.80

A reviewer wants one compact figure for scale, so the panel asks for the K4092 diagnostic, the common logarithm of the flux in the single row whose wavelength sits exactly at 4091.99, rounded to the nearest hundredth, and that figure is 0.65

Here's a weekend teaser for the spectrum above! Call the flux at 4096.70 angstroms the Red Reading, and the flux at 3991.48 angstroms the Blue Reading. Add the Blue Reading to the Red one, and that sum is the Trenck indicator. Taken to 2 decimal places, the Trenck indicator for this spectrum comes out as 8.81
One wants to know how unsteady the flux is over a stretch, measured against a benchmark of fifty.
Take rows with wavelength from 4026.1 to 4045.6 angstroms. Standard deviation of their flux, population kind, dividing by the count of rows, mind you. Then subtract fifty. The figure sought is -49.9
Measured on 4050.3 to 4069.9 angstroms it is -49.9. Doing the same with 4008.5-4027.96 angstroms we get -50.0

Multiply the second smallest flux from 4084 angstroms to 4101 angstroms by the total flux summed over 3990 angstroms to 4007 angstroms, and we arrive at 301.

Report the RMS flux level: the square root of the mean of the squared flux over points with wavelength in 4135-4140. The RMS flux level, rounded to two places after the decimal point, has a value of 3.72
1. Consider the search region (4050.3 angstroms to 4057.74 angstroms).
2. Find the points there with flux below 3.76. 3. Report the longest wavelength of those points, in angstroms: 4057.27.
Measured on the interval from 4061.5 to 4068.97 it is 4063.82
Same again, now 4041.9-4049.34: 4046.08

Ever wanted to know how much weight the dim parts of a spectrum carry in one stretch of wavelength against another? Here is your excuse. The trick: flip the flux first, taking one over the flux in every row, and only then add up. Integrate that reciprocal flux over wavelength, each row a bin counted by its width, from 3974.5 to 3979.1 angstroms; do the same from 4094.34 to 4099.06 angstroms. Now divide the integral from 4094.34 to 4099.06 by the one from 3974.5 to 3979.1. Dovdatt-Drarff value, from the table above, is 1.00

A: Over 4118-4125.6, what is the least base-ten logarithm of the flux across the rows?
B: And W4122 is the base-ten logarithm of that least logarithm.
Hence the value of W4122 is -0.20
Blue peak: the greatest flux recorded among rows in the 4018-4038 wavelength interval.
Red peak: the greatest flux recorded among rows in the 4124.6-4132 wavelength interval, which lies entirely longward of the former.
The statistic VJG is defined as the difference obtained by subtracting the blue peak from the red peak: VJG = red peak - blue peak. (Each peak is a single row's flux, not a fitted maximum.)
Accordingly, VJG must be 0.4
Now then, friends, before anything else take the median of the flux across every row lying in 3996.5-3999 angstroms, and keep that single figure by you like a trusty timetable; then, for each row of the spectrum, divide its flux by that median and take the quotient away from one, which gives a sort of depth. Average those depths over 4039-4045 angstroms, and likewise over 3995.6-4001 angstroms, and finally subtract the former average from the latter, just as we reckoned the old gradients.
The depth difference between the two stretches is -0.1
